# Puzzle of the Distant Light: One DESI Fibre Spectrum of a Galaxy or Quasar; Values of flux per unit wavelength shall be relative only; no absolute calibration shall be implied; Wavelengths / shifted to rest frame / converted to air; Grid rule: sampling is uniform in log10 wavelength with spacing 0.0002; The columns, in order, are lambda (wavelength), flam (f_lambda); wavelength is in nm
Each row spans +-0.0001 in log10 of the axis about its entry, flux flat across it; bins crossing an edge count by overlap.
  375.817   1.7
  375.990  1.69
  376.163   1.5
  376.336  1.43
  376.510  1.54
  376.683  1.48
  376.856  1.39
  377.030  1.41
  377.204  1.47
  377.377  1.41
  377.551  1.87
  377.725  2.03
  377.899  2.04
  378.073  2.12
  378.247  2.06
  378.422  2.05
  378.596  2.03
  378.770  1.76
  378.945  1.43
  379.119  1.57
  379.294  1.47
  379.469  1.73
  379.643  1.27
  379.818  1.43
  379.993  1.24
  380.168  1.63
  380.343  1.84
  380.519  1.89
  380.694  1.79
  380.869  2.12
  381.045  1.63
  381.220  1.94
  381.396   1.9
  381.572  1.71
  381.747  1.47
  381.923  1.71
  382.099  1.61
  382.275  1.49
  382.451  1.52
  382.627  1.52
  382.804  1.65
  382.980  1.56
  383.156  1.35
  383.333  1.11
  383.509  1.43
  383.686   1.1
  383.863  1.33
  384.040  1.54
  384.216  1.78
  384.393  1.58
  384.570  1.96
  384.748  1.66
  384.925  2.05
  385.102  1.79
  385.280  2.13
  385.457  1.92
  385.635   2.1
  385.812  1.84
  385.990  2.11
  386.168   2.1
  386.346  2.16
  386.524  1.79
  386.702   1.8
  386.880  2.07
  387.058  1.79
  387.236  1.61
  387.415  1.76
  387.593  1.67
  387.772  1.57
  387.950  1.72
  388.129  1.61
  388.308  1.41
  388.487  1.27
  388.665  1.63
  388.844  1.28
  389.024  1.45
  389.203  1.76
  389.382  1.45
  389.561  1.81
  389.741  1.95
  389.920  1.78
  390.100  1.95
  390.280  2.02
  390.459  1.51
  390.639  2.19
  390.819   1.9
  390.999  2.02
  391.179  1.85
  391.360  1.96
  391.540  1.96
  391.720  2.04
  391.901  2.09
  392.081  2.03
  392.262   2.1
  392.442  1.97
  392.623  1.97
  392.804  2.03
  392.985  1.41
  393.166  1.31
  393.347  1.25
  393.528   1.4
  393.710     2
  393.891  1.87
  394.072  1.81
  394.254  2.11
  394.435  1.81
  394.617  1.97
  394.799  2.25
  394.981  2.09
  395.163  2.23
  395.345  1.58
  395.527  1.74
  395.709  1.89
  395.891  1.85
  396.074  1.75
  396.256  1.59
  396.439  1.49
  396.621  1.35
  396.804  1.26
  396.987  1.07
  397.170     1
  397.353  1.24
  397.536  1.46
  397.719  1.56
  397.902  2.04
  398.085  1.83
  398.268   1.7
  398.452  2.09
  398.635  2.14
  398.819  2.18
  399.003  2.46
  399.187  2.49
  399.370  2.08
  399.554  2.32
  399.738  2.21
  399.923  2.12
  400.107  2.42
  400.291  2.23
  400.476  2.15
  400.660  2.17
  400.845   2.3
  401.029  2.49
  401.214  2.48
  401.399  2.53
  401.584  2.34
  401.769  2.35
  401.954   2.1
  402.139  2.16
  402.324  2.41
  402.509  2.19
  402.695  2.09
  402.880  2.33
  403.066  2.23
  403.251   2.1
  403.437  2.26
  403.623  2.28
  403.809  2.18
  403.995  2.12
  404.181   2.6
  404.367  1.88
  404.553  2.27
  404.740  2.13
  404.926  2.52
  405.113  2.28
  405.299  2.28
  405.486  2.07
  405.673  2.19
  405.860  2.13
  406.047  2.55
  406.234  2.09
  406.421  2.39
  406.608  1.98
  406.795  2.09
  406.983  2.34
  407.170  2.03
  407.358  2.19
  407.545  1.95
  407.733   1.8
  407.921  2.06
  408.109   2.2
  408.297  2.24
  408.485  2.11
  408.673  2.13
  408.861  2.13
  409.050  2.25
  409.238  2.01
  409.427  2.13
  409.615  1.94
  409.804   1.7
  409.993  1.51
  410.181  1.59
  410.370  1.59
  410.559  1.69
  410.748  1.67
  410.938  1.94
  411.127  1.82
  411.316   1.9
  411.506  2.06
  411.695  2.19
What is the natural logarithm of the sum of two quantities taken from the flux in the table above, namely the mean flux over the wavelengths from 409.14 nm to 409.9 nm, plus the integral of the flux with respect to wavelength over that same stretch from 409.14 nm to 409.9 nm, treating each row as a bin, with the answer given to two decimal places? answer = 1.23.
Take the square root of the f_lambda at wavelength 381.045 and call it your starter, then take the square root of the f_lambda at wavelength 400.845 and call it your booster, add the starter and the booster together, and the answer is 2.79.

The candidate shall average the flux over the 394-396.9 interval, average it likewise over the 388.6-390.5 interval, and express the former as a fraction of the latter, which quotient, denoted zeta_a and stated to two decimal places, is 1.06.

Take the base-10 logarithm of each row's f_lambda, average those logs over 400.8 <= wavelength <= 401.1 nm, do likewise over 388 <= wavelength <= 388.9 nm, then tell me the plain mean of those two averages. 0.27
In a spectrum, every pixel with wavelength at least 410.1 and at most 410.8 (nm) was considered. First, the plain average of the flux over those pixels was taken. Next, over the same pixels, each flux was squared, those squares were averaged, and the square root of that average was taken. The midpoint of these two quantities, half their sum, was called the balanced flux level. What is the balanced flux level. 1.6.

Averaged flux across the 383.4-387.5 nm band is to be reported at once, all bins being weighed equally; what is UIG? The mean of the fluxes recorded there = 1.80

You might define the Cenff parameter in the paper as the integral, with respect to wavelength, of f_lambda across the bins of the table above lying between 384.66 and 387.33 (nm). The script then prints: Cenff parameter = 5.1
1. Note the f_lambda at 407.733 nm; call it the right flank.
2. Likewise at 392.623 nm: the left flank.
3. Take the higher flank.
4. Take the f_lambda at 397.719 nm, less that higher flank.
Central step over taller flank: -0.4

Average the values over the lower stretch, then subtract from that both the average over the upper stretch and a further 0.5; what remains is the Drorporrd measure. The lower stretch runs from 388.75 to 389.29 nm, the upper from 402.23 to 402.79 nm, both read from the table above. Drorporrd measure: -1.2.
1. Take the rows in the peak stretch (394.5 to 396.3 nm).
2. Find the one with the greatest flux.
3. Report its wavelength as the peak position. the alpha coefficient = 394.799 nm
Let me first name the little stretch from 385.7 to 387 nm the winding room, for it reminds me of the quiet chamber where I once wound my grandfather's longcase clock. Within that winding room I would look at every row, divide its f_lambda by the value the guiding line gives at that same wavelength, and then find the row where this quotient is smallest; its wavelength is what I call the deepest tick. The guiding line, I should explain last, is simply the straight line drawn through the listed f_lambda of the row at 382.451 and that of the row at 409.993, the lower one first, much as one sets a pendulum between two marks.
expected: 386.524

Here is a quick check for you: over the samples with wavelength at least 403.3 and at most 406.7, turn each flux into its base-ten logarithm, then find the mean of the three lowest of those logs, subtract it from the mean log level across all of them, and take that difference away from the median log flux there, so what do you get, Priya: 0.30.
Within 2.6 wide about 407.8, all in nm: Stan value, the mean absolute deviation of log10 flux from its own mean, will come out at 0.022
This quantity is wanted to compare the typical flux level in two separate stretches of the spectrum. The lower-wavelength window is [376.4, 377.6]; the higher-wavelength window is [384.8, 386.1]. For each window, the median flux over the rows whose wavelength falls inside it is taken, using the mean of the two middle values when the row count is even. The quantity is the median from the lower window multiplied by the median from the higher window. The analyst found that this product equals 3.0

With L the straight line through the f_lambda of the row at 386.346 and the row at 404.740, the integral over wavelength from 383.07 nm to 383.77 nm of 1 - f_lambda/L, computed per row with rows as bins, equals 0.30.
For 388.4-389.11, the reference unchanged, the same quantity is 0.25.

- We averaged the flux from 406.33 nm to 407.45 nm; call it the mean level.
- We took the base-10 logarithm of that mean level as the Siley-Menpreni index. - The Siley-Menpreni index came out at 0.34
